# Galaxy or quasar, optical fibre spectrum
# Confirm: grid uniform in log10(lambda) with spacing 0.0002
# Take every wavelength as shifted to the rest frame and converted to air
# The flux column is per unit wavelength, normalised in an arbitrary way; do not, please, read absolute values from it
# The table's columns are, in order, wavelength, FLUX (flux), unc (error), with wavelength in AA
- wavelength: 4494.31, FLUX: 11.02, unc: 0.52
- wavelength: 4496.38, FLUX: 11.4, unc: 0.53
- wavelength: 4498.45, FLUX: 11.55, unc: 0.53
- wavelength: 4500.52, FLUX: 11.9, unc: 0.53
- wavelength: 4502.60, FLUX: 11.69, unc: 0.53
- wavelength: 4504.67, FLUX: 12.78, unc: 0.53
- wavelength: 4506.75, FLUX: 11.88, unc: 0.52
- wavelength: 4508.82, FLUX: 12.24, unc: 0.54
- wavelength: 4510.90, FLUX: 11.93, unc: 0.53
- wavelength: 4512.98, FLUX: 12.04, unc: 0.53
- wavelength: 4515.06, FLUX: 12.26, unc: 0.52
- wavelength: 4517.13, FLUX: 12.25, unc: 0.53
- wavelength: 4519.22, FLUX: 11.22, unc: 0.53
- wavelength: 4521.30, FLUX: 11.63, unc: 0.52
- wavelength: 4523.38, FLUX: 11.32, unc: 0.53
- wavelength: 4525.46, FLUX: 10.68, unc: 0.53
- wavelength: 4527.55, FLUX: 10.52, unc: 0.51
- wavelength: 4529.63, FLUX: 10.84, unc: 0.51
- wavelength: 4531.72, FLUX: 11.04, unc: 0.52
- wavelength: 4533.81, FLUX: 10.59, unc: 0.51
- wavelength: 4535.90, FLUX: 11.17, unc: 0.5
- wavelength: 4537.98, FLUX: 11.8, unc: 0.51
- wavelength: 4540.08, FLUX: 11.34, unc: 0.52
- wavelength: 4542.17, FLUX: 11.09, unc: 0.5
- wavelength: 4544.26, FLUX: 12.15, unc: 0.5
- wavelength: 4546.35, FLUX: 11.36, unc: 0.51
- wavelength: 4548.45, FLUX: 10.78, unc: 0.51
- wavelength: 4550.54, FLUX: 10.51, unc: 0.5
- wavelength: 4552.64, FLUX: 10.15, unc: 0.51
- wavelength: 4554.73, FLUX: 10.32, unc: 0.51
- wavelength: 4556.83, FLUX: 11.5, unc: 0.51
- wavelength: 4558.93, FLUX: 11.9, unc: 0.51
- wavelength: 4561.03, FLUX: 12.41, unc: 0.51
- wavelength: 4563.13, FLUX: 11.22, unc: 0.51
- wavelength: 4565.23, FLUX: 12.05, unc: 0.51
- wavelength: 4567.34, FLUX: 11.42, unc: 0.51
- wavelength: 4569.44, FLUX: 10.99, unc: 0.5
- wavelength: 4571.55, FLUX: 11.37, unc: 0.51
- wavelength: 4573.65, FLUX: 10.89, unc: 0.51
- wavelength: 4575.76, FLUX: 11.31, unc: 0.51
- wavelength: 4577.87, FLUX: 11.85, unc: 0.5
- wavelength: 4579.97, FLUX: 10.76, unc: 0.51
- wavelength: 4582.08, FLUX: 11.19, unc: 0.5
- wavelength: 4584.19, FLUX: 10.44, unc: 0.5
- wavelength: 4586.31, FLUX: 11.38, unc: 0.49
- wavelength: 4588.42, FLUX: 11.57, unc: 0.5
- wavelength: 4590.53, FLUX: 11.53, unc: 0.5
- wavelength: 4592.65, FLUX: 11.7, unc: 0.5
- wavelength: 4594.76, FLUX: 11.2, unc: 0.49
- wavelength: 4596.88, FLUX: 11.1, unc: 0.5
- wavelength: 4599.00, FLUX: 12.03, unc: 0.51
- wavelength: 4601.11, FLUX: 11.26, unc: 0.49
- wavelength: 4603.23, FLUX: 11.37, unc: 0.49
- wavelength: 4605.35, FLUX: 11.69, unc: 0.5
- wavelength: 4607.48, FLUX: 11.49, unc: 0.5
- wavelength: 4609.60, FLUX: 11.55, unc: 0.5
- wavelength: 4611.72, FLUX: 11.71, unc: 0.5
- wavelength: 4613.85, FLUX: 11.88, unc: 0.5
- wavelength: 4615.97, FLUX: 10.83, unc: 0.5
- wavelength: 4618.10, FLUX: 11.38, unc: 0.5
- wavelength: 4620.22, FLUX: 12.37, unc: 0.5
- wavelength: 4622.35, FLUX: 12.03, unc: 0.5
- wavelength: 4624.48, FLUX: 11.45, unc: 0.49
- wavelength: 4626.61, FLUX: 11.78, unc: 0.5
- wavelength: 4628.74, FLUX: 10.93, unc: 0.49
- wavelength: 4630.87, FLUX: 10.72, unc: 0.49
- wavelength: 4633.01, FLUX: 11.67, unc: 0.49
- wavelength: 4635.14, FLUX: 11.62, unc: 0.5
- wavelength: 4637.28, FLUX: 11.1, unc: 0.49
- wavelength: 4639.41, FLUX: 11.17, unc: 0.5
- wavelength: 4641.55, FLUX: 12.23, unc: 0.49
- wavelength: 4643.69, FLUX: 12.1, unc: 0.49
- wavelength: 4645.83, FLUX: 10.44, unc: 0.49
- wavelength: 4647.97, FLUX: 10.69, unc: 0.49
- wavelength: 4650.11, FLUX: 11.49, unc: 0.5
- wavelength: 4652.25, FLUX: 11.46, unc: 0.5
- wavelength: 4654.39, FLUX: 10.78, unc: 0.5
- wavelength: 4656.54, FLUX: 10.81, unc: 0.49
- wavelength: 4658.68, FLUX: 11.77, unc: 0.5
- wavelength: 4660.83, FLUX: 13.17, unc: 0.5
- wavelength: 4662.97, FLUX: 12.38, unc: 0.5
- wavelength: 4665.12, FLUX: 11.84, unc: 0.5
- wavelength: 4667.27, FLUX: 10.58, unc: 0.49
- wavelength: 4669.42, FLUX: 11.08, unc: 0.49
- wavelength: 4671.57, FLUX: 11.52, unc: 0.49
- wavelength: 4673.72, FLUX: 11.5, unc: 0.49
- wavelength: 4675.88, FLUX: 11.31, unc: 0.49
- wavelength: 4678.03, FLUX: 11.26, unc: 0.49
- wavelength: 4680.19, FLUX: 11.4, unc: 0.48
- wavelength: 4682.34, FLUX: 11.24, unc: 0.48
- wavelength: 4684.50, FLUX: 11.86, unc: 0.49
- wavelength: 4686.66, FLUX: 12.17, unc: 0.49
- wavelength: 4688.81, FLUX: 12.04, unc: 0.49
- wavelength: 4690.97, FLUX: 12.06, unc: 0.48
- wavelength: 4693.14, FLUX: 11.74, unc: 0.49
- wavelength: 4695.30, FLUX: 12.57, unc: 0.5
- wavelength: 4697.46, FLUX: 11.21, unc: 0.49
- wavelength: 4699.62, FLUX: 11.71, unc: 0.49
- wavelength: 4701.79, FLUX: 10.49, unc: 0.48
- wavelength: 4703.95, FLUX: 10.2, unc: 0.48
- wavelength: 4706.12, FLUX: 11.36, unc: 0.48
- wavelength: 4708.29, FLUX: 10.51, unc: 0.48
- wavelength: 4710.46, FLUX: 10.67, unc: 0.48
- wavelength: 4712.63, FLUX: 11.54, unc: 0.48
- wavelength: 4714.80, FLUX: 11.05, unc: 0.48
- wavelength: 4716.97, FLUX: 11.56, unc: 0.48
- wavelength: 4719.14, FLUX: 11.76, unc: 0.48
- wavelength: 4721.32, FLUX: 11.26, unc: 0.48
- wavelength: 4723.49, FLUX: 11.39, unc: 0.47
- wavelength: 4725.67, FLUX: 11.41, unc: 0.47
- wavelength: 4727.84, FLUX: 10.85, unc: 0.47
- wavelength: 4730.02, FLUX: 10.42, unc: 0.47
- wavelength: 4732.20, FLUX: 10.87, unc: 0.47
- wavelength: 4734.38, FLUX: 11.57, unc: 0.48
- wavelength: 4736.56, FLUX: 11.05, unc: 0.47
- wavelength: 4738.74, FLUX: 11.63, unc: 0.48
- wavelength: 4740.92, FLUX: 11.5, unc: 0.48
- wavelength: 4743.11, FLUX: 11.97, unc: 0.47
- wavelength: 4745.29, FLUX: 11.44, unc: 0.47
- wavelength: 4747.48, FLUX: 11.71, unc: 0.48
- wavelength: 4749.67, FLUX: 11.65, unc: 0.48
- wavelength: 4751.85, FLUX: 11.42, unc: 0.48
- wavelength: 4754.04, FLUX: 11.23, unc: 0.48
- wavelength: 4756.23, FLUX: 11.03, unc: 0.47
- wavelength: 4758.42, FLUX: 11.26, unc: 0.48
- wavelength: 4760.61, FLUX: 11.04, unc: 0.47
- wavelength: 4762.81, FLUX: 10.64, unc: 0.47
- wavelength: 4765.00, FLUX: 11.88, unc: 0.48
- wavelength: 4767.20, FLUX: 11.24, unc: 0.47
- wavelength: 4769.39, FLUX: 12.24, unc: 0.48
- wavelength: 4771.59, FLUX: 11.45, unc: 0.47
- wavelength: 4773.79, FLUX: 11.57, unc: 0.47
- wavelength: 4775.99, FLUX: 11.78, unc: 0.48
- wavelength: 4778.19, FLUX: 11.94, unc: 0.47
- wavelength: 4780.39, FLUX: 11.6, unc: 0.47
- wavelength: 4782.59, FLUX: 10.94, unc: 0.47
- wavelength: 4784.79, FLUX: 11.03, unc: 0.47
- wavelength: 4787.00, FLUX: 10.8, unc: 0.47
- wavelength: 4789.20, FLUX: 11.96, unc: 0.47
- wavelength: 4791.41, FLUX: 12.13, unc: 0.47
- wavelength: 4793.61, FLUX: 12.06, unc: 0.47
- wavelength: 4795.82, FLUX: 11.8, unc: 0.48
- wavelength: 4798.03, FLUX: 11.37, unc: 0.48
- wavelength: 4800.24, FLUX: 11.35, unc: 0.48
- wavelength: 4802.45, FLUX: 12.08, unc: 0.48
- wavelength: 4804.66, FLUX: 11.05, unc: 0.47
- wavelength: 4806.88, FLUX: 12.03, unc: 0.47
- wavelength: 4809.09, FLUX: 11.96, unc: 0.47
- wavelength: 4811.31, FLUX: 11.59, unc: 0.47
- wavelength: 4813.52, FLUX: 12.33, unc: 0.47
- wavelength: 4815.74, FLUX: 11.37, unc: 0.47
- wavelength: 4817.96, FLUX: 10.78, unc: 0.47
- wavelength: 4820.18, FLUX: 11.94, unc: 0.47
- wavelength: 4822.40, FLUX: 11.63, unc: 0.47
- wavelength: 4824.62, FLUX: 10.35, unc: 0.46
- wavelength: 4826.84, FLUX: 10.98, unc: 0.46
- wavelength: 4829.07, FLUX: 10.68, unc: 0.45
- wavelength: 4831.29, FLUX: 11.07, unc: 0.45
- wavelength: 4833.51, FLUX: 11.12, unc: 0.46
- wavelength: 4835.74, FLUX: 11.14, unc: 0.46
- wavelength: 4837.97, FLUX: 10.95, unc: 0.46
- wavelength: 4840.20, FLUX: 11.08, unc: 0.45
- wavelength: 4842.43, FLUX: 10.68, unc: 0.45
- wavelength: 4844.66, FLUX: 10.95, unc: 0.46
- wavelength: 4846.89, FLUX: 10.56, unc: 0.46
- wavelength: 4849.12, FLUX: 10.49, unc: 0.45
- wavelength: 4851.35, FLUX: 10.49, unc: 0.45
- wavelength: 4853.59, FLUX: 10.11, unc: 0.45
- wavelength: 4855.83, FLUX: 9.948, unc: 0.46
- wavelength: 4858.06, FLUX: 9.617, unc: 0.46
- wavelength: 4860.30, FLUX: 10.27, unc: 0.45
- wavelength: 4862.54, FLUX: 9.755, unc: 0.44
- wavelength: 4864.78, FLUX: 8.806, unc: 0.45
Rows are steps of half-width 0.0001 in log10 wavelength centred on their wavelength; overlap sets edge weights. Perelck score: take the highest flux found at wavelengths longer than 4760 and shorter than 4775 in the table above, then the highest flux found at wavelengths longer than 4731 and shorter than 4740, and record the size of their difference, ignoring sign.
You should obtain 0.61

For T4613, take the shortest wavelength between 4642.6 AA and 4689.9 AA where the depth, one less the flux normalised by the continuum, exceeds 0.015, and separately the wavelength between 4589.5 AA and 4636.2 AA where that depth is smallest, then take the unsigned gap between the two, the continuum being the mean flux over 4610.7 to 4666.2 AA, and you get 25.6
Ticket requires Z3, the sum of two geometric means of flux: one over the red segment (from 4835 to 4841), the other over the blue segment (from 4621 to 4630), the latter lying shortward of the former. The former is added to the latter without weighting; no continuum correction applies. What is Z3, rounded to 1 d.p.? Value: 22.6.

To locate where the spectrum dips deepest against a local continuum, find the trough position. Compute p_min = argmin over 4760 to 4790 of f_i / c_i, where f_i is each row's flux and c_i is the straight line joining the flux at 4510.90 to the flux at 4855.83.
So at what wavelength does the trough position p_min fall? 4762.81 AA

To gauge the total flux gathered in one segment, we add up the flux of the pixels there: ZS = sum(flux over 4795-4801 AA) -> 34.5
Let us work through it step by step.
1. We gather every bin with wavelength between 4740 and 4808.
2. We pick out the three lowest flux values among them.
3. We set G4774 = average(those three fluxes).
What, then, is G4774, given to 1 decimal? 10.8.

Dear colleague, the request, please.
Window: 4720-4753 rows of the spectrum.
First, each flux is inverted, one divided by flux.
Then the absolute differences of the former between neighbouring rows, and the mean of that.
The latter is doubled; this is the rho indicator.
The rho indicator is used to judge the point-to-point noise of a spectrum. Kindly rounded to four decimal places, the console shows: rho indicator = 0.0057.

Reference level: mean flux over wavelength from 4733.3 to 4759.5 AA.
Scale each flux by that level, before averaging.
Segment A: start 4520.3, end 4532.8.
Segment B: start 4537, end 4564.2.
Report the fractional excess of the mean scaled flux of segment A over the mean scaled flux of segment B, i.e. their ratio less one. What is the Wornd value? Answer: -0.024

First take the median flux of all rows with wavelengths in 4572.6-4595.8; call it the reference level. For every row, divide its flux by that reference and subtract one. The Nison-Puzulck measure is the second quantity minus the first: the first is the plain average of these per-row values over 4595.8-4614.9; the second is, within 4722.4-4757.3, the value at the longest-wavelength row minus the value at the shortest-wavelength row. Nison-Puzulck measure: -0.05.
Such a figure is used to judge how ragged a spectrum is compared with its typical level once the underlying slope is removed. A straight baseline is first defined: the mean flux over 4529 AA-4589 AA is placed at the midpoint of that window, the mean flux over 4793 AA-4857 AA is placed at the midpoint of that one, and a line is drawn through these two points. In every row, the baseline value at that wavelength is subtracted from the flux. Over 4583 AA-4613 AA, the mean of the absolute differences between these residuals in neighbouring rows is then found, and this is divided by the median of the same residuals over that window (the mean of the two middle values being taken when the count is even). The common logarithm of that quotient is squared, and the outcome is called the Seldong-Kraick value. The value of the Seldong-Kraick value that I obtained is 0.004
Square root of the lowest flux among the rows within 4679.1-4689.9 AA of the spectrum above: 3.35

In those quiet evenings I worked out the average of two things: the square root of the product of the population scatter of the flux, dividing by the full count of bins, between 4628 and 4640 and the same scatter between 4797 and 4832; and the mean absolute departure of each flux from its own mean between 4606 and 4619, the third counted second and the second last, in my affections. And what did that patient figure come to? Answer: 0.34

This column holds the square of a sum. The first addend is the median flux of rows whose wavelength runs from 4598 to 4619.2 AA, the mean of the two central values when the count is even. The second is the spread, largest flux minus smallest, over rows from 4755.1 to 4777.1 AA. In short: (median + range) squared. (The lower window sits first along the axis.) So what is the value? 172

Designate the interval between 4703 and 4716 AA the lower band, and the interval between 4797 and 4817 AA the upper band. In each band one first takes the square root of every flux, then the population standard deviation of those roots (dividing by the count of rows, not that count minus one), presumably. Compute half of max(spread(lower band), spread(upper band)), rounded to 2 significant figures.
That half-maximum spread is 0.036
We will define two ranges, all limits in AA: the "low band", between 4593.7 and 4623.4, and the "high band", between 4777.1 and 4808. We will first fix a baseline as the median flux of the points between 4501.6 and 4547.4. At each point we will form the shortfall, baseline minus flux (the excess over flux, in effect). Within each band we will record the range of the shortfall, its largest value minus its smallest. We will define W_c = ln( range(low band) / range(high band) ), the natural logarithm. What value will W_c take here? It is 0.1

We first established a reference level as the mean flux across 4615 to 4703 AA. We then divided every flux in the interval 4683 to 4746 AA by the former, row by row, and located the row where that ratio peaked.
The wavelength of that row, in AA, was 4695.30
